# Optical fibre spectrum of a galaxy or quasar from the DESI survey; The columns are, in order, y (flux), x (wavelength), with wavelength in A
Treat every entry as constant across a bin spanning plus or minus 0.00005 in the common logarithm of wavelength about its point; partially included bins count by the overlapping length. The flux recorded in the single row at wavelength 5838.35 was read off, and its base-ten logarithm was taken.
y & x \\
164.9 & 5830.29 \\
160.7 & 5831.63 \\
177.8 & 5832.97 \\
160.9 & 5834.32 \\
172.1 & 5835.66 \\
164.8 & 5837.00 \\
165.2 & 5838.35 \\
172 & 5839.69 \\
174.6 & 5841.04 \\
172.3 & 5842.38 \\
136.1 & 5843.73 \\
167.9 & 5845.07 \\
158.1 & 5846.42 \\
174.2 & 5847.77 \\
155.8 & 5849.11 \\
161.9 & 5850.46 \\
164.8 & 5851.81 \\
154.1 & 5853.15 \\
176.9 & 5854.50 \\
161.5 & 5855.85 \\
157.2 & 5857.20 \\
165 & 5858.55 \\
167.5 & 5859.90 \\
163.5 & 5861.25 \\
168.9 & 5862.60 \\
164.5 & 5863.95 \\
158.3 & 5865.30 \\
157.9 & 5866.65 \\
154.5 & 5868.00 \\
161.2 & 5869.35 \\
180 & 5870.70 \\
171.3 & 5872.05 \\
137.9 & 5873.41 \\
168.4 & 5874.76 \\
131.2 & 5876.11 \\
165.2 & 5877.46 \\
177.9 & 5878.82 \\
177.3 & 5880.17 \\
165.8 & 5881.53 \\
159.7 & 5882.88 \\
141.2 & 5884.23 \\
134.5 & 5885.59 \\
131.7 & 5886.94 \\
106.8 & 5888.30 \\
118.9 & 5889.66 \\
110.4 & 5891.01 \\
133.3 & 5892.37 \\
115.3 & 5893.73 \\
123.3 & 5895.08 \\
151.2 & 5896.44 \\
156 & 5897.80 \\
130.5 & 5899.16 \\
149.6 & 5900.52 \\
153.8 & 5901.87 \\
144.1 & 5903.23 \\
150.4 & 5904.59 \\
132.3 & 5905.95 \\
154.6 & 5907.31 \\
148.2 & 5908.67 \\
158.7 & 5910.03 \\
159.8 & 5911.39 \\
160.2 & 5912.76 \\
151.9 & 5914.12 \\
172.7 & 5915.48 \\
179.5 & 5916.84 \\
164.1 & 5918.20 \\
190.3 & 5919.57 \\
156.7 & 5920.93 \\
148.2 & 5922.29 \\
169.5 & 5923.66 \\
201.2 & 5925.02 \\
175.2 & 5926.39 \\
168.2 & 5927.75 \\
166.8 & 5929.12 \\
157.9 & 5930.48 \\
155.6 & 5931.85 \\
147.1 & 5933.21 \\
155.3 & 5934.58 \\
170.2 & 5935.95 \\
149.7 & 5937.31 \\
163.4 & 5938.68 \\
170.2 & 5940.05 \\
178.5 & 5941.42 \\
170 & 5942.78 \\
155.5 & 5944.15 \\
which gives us 2.22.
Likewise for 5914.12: 2.18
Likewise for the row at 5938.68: 2.21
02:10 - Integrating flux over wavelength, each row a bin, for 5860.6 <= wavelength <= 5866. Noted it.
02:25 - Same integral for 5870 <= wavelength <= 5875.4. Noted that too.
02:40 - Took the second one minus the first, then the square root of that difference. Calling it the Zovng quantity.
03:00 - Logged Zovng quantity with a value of 2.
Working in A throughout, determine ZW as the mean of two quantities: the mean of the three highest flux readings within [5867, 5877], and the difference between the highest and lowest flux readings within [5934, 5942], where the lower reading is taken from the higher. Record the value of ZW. 101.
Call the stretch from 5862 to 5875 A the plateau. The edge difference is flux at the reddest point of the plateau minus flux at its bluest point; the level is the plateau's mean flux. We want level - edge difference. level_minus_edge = 163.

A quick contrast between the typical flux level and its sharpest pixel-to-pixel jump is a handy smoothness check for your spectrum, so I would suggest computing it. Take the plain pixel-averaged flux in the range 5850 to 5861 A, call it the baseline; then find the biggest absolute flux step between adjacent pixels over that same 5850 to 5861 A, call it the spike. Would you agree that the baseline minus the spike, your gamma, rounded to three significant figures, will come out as 141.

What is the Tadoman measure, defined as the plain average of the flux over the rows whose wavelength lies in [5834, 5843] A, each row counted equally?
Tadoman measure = 169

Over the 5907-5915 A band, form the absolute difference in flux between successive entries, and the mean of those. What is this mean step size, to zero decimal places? 5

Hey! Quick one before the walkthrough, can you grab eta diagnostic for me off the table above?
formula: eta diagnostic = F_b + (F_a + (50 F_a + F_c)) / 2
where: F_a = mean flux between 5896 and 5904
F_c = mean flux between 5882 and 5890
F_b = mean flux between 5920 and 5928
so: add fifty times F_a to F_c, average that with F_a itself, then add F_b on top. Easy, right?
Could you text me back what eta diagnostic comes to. 3998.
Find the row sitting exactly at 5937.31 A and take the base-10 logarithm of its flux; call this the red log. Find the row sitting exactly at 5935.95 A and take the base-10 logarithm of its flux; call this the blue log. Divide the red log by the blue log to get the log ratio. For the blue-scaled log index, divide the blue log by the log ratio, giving 2.29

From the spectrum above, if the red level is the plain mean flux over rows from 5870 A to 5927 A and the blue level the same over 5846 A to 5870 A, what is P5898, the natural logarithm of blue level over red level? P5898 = 0.06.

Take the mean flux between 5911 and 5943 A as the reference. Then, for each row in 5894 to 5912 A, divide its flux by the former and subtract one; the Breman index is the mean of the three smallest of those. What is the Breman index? -0.22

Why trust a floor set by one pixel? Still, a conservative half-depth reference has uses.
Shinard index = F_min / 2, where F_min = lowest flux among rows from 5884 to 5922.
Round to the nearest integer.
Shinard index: 53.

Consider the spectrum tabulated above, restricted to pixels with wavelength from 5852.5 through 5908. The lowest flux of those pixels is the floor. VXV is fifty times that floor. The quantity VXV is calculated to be 5340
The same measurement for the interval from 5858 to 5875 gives 6895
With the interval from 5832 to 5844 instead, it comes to 6805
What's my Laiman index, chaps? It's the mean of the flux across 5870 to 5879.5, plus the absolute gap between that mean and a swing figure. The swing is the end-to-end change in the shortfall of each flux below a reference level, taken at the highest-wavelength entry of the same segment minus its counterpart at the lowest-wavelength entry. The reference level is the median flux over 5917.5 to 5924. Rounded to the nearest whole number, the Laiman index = 321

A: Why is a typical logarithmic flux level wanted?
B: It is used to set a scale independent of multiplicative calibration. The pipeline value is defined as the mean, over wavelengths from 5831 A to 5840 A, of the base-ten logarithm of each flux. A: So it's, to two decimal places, 2.22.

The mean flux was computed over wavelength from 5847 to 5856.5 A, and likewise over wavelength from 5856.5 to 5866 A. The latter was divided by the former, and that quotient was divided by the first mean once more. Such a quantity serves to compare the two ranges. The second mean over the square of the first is 0.0061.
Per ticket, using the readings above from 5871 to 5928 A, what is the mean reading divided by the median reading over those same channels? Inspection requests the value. 0.99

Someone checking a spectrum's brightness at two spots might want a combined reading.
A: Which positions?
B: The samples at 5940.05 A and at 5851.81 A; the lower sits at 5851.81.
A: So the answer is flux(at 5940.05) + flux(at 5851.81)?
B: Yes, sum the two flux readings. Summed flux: 335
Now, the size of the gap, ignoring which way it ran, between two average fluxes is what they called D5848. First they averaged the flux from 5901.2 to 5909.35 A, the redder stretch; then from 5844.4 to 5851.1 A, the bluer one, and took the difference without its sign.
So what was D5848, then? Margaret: 16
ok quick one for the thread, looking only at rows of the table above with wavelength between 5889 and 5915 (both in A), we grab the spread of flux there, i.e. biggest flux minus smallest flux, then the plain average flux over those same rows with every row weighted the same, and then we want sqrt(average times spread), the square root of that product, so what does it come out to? 84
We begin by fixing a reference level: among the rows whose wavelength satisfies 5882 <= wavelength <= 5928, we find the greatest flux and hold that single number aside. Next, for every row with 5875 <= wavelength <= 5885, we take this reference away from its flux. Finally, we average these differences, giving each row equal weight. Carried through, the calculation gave -41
